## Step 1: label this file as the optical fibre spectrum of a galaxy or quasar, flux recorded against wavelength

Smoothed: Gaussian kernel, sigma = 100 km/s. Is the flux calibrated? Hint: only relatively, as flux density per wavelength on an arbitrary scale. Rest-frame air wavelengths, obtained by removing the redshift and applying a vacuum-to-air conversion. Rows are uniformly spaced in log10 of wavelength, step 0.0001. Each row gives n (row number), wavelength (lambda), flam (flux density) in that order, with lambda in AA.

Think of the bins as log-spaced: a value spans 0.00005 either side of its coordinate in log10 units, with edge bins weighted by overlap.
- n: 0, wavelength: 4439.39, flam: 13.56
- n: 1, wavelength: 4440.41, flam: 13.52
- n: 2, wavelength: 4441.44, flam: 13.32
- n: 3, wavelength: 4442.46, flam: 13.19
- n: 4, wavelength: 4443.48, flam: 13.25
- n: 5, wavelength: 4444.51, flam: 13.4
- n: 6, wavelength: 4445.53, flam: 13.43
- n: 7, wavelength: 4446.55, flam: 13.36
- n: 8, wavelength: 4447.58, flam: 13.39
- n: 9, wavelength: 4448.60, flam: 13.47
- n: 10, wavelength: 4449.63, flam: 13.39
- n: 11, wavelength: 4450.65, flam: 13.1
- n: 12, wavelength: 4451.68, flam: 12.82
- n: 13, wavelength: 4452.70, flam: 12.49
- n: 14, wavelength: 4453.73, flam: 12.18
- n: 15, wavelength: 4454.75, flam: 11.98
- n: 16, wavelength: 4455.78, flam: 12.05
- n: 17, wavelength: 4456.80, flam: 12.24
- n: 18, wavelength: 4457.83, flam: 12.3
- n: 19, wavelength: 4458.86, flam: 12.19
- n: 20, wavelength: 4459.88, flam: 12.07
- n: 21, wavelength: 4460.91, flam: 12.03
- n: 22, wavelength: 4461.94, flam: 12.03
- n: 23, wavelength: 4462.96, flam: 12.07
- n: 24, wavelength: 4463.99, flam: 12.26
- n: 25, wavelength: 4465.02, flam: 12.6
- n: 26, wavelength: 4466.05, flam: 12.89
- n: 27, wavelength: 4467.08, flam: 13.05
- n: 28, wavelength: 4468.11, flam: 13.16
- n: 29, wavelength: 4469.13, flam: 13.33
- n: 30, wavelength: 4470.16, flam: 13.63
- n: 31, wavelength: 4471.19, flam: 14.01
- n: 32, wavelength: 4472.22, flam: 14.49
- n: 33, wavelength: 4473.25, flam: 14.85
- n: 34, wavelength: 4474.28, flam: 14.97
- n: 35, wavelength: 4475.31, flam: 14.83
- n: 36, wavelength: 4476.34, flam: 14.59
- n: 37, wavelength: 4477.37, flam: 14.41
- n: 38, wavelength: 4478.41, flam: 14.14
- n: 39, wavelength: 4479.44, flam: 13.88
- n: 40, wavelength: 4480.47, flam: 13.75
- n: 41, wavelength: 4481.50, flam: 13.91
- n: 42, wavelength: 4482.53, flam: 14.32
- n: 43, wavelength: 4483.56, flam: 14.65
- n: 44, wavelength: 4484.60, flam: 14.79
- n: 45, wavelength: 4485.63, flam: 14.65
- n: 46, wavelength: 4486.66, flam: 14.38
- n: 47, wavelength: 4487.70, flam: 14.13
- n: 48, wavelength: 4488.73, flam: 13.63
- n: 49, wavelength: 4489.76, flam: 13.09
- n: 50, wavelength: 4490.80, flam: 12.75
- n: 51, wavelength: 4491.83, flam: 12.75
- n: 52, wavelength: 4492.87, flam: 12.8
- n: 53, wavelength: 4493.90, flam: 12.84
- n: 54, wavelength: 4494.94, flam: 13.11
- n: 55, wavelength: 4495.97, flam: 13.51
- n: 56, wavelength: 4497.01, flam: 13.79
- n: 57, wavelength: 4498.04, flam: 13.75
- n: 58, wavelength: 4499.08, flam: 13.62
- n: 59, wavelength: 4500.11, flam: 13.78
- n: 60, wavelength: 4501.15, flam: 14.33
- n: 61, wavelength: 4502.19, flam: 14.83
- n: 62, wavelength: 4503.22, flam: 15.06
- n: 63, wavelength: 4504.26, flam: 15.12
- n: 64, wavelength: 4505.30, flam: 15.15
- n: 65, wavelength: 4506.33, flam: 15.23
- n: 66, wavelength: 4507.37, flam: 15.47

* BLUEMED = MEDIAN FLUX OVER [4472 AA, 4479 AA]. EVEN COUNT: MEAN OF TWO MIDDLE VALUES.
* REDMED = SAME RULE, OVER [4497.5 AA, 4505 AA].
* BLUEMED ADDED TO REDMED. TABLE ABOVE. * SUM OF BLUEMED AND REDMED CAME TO 28.9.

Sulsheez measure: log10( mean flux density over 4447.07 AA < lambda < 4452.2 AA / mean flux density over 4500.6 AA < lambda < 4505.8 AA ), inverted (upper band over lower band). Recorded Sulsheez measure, 0.051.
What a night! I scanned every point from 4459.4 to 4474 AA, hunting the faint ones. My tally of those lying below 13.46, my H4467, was 10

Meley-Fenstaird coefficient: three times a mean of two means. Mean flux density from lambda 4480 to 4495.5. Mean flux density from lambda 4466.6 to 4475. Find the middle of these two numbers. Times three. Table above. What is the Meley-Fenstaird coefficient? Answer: 41.5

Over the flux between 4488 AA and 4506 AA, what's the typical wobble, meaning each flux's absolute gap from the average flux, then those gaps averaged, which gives 0.68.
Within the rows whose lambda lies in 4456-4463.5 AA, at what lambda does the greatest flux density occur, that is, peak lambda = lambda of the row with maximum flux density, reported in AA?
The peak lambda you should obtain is 4457.83 AA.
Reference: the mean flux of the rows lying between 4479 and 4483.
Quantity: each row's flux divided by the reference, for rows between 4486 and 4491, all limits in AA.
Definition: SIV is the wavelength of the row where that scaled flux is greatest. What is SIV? 4486.66 AA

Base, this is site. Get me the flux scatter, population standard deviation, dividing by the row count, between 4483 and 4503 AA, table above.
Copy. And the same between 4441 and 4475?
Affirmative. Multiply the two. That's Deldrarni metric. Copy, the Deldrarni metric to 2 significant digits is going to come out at 0.56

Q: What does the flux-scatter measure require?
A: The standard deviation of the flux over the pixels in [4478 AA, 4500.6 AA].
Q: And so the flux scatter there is 0.6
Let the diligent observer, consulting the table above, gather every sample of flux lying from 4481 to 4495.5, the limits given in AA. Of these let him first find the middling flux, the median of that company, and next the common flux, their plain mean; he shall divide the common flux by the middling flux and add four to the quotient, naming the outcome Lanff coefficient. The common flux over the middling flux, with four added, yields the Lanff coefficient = 4.995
